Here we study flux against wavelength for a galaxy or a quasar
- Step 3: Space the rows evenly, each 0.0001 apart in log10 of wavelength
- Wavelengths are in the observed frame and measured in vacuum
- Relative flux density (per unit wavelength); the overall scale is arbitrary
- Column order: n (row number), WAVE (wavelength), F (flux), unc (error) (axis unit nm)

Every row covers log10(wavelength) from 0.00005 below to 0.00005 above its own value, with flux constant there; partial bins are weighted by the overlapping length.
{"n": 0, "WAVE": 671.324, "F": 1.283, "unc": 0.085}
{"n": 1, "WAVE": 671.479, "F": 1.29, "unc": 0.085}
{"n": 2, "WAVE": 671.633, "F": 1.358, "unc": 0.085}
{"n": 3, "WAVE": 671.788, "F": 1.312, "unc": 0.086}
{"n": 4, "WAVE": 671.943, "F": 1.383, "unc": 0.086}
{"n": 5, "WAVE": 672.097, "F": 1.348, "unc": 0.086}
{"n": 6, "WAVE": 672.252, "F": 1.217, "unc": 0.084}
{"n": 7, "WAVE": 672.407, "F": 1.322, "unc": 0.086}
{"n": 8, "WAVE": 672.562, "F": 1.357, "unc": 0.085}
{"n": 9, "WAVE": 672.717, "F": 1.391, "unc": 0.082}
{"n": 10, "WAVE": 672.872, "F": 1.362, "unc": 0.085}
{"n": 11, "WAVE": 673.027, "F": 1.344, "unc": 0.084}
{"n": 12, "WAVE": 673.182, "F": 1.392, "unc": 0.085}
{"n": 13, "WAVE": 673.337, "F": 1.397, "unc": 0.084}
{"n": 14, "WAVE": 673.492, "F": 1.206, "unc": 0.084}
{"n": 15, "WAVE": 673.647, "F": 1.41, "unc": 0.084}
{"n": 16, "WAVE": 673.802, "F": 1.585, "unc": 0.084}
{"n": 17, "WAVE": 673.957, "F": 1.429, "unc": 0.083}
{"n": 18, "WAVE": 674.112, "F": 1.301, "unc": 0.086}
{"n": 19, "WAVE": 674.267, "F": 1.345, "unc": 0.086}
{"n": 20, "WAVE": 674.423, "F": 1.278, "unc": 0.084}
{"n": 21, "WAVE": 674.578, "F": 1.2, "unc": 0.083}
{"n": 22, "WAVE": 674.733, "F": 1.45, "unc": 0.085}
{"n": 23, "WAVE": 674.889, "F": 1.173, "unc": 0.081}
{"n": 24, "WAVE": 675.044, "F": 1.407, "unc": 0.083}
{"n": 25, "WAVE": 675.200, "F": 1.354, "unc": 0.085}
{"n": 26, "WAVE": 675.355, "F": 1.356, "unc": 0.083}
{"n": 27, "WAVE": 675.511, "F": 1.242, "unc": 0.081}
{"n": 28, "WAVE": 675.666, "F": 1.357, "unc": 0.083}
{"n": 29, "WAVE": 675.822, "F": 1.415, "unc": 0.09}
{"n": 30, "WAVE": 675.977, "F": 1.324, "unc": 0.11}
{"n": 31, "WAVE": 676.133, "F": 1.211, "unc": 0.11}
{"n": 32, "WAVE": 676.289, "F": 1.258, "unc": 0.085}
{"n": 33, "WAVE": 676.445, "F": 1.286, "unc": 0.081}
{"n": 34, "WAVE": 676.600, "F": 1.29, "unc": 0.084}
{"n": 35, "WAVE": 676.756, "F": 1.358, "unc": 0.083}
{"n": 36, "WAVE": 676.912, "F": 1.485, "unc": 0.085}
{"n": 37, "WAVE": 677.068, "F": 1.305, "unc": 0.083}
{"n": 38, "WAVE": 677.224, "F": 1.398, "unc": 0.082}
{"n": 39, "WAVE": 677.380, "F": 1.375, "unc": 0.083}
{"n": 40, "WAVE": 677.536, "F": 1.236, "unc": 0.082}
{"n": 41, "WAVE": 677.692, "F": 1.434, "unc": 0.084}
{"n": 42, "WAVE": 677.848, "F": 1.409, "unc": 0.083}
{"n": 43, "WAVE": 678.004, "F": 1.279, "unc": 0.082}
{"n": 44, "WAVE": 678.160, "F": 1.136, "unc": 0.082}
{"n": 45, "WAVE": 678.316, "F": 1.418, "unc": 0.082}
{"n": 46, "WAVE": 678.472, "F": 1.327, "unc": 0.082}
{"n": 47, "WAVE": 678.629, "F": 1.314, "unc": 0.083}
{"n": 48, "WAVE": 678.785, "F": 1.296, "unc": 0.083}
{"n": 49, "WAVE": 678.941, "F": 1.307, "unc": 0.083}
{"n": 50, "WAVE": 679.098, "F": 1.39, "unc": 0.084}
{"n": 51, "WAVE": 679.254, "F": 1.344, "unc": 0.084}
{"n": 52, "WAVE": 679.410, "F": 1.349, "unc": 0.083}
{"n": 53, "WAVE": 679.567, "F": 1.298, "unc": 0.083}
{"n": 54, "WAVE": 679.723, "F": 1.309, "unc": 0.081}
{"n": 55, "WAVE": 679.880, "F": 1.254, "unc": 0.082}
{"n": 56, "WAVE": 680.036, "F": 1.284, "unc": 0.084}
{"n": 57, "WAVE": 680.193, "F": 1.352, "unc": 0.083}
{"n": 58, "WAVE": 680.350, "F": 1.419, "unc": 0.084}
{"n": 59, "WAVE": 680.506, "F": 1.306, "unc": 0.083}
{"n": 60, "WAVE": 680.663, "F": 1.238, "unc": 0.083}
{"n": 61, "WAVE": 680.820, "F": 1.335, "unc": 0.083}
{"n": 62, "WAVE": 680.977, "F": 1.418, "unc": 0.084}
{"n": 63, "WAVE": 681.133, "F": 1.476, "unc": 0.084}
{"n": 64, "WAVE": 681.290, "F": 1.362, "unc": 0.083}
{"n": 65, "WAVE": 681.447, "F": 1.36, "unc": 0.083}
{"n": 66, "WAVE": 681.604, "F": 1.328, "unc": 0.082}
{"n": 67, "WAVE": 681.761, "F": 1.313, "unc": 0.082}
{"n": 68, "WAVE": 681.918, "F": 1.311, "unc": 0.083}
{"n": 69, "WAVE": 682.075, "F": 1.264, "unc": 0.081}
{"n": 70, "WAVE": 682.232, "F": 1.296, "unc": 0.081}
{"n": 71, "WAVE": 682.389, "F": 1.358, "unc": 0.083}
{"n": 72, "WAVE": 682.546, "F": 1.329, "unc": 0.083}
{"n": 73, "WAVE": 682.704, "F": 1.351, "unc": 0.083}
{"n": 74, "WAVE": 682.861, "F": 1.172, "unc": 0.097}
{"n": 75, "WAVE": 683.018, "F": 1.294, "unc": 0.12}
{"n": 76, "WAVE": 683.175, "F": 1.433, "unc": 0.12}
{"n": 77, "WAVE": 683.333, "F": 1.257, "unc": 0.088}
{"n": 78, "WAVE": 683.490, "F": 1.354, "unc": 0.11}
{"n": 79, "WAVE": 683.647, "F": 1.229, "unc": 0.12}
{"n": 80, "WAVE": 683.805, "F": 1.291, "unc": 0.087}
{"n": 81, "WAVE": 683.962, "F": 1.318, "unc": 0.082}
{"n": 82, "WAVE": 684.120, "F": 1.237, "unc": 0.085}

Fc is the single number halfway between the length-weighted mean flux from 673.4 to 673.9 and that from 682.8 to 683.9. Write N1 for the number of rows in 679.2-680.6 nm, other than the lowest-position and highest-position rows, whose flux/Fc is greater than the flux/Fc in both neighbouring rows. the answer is 3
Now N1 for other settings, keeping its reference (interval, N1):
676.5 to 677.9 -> 3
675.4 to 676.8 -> 1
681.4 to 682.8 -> 1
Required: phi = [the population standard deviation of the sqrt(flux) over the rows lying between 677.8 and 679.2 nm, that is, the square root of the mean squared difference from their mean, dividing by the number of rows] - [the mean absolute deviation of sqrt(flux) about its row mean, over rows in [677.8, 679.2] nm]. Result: 0.010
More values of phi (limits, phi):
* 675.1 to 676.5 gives 0.003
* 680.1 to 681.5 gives 0.007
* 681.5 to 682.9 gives 0.006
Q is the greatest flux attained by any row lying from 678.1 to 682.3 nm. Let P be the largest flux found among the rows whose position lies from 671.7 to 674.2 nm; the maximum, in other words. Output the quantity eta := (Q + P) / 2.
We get 1.53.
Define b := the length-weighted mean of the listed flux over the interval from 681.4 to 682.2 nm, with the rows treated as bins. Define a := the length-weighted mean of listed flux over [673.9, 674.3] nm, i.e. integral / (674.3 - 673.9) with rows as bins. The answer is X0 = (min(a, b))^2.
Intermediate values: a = 1.358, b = 1.31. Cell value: 1.72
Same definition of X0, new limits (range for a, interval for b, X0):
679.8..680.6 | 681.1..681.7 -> 1.74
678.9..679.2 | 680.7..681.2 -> 1.83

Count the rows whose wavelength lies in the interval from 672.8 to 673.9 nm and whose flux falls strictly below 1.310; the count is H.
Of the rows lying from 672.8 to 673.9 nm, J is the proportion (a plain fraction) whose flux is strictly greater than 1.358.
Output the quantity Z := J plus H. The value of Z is 1.7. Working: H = 1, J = 0.7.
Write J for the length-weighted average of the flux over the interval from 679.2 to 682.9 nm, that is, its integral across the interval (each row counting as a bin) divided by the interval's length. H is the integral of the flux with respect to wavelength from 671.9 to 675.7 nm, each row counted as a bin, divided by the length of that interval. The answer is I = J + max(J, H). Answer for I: 2.67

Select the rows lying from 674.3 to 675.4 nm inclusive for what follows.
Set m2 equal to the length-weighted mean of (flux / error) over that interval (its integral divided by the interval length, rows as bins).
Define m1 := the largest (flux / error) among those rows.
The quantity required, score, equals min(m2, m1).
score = 15.7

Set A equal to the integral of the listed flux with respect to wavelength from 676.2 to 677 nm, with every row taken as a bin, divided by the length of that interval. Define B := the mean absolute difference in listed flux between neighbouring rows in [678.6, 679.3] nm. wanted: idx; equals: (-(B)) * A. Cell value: -0.053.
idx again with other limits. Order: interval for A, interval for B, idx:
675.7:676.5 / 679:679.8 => -0.037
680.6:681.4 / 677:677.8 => -0.155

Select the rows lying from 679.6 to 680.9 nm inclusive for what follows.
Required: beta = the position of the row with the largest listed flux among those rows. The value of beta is 680.350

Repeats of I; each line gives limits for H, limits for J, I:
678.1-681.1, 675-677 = 2.66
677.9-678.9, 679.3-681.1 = 2.66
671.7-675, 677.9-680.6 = 2.66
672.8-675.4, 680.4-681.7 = 2.71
